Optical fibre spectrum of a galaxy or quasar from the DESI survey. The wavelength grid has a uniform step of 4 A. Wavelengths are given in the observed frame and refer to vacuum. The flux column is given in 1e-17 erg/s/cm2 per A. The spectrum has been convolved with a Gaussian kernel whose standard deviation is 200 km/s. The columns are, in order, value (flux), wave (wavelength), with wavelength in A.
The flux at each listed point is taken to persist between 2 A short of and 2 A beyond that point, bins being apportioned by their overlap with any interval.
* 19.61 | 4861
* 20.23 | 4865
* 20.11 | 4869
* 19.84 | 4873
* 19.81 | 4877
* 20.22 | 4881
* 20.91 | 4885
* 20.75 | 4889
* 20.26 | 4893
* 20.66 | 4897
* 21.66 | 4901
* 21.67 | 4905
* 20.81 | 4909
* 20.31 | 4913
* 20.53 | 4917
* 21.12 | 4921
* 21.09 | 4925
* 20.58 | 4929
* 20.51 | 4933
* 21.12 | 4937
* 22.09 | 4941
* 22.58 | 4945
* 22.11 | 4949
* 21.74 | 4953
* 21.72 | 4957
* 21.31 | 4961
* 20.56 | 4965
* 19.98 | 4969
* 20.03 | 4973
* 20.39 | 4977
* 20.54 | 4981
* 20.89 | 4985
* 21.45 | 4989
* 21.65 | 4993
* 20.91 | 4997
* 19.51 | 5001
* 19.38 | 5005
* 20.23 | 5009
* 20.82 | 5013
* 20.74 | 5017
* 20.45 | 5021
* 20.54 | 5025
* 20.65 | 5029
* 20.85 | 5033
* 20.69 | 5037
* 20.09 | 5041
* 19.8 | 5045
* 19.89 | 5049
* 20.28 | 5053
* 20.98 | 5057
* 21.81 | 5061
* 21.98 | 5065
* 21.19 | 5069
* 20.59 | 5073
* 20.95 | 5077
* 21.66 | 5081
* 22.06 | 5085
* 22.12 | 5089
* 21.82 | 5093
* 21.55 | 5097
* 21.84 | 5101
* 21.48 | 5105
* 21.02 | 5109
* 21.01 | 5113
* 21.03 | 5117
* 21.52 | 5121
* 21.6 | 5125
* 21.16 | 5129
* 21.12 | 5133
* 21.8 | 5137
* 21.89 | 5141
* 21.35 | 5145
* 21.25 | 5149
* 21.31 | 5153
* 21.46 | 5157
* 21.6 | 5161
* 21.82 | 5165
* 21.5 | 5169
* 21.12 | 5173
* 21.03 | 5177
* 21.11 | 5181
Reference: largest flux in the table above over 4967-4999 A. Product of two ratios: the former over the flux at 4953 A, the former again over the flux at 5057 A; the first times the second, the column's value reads 1.03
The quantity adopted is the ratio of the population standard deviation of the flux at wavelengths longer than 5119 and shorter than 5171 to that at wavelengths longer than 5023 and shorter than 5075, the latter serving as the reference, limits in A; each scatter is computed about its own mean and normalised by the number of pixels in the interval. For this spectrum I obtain 0.38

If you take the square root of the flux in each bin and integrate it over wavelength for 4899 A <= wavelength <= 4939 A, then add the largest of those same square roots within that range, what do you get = 188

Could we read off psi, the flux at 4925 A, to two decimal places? 21.09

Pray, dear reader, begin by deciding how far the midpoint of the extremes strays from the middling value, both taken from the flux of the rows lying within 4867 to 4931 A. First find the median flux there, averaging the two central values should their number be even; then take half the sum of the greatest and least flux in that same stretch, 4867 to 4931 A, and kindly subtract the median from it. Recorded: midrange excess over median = 0.12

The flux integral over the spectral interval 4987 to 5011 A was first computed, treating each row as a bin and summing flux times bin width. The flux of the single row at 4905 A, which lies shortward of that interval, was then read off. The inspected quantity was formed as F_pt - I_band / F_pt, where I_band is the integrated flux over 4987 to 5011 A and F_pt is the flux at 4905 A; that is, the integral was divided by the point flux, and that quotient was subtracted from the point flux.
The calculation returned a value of -1.1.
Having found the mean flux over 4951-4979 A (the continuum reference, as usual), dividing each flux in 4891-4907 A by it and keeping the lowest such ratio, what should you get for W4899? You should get 0.97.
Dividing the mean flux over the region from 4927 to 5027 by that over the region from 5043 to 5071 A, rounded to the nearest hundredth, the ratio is 1.00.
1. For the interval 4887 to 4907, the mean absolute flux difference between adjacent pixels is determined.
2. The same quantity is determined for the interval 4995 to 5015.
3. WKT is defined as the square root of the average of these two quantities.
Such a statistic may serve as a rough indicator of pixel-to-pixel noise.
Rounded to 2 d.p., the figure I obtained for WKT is 0.78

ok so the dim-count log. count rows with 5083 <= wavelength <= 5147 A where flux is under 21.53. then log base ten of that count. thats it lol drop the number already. 0.90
